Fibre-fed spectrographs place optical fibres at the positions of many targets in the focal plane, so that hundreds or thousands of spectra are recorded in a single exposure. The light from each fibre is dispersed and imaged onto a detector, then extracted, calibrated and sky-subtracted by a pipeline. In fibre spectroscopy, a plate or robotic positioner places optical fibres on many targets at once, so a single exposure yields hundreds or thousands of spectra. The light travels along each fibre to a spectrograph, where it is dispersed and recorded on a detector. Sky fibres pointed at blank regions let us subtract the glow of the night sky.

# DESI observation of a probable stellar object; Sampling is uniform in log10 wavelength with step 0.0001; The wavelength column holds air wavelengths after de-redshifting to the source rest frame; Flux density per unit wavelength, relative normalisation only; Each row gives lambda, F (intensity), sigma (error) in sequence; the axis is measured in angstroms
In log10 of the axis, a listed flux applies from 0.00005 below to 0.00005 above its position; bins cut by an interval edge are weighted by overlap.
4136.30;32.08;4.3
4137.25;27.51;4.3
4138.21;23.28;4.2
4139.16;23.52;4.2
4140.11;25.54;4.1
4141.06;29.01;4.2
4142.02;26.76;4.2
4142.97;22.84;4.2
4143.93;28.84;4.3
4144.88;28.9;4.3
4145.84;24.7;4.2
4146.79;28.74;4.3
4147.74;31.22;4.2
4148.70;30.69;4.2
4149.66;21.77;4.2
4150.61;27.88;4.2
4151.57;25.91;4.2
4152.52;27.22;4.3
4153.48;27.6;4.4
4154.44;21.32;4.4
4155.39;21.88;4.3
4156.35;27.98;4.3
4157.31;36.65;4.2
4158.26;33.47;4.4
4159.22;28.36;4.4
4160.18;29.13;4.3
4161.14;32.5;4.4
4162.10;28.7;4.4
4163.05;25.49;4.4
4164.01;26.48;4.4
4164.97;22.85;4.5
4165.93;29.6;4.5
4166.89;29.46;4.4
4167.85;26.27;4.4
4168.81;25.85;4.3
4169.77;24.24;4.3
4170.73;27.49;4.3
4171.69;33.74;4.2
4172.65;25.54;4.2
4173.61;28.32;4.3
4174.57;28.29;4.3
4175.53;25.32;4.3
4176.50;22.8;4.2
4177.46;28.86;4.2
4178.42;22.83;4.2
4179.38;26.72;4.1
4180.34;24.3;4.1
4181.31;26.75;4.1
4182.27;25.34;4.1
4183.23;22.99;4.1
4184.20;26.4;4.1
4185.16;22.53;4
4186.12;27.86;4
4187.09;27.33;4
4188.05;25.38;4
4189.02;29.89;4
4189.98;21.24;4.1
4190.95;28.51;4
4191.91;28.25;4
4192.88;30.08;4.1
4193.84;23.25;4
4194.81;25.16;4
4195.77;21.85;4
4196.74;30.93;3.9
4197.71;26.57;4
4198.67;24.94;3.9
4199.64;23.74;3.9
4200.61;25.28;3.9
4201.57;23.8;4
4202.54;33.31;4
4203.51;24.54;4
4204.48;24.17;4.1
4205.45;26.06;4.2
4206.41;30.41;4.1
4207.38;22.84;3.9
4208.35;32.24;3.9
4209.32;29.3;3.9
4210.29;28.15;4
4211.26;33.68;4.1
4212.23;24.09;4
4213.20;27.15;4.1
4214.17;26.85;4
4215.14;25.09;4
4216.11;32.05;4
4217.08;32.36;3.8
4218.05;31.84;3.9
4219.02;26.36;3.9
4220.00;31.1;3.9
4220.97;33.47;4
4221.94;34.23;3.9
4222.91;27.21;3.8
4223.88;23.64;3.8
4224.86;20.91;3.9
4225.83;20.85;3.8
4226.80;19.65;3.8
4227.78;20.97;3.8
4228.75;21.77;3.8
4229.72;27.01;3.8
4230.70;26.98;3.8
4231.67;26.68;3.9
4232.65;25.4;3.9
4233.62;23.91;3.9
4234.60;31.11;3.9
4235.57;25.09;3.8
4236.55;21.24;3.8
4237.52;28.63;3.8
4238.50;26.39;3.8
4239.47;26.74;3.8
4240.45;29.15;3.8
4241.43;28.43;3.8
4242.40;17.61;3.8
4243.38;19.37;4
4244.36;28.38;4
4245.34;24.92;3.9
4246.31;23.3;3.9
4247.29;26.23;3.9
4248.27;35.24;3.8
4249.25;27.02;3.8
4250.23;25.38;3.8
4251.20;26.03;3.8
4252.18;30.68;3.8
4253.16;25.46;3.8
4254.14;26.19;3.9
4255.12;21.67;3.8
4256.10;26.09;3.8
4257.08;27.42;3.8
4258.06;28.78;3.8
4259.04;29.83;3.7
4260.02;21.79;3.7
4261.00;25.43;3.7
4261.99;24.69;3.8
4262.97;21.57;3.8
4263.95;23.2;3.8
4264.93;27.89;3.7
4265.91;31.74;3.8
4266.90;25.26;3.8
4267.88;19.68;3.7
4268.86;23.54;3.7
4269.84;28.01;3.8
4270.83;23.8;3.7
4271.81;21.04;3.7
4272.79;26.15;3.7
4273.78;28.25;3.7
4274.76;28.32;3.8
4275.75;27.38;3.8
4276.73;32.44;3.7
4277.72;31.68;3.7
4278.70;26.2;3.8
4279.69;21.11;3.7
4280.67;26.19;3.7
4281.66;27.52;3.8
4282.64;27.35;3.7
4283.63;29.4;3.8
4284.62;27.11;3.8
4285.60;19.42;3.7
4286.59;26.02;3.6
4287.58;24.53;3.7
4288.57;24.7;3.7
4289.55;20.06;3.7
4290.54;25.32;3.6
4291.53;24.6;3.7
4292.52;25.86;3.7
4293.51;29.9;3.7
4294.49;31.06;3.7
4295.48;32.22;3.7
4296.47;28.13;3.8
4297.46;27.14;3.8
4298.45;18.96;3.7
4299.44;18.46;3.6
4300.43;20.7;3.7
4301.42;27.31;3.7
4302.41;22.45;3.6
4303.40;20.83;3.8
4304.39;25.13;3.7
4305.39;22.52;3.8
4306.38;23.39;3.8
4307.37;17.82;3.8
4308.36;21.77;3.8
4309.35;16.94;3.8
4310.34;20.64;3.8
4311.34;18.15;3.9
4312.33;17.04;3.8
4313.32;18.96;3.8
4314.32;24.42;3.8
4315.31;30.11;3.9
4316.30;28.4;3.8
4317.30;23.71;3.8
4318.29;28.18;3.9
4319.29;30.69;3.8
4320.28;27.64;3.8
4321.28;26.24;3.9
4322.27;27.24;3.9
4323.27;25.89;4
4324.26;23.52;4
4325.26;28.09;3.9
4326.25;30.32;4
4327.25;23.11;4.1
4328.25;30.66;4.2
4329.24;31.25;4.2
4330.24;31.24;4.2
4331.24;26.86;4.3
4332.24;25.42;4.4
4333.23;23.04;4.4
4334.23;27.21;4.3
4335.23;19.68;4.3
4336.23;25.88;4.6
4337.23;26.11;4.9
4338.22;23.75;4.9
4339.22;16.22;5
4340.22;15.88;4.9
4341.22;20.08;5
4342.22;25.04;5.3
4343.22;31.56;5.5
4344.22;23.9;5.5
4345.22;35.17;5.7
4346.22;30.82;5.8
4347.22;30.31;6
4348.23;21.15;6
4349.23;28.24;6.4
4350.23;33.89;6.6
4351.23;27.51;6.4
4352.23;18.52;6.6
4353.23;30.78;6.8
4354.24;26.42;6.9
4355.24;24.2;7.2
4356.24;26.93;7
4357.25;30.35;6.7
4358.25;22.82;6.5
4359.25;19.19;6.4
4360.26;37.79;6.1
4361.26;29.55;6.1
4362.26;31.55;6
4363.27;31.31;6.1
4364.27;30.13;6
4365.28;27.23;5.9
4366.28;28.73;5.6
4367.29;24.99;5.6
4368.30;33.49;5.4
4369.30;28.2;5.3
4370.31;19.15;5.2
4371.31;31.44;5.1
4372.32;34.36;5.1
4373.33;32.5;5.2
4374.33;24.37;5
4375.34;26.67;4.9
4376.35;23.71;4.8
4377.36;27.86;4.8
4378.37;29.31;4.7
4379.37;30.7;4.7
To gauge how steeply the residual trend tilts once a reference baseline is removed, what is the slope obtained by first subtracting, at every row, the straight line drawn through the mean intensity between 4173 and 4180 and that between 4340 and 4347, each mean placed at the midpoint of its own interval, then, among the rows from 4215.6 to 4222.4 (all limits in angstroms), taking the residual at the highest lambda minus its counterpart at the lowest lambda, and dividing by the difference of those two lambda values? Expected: 0.4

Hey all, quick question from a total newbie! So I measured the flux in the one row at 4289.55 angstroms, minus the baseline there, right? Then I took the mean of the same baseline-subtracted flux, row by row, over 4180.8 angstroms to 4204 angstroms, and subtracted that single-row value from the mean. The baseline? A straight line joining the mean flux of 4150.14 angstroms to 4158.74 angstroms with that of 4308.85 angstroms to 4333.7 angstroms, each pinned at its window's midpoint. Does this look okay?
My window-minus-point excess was 5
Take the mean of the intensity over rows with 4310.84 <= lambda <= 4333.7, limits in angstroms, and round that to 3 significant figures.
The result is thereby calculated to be 26.1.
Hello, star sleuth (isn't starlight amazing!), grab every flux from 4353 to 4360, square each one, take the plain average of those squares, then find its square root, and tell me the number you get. 26.1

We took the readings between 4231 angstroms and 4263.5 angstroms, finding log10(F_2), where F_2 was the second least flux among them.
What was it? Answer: 1.29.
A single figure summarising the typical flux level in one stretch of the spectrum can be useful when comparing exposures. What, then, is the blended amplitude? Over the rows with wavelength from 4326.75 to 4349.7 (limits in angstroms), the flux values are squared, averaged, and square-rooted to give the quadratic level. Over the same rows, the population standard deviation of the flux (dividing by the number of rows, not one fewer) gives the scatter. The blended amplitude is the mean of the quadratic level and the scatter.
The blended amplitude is 15.6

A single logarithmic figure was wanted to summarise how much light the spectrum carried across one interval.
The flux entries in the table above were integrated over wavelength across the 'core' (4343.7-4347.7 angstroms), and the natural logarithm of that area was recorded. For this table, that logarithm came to 4.79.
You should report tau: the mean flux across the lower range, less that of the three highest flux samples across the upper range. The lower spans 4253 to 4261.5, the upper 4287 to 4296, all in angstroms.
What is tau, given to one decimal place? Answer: -5.2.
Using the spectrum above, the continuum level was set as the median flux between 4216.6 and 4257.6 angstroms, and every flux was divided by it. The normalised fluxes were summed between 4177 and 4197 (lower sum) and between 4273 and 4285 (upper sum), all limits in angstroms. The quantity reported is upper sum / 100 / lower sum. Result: 0.0061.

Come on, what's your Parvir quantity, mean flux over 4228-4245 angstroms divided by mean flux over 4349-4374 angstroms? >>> 0.90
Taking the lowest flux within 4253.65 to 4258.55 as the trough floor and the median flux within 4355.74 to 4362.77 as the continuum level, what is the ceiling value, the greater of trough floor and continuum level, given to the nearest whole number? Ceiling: 30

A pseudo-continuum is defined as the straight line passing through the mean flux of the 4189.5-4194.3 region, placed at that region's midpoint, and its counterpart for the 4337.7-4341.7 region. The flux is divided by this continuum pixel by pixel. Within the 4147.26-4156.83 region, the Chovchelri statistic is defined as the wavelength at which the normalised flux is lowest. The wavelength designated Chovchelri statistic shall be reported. 4154.44 angstroms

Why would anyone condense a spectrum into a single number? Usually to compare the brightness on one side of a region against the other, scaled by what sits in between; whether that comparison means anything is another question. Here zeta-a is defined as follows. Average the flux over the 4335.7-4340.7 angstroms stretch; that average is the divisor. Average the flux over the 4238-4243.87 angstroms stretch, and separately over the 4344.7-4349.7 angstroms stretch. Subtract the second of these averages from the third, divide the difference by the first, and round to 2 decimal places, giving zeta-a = 0.21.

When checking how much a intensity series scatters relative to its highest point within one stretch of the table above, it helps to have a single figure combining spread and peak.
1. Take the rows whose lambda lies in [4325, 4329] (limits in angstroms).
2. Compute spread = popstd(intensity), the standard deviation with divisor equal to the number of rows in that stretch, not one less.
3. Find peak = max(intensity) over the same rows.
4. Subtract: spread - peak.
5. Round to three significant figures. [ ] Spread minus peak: -27.6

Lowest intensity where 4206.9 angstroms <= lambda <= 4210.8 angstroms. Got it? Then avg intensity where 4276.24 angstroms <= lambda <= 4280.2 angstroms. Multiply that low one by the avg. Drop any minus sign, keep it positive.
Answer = 636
